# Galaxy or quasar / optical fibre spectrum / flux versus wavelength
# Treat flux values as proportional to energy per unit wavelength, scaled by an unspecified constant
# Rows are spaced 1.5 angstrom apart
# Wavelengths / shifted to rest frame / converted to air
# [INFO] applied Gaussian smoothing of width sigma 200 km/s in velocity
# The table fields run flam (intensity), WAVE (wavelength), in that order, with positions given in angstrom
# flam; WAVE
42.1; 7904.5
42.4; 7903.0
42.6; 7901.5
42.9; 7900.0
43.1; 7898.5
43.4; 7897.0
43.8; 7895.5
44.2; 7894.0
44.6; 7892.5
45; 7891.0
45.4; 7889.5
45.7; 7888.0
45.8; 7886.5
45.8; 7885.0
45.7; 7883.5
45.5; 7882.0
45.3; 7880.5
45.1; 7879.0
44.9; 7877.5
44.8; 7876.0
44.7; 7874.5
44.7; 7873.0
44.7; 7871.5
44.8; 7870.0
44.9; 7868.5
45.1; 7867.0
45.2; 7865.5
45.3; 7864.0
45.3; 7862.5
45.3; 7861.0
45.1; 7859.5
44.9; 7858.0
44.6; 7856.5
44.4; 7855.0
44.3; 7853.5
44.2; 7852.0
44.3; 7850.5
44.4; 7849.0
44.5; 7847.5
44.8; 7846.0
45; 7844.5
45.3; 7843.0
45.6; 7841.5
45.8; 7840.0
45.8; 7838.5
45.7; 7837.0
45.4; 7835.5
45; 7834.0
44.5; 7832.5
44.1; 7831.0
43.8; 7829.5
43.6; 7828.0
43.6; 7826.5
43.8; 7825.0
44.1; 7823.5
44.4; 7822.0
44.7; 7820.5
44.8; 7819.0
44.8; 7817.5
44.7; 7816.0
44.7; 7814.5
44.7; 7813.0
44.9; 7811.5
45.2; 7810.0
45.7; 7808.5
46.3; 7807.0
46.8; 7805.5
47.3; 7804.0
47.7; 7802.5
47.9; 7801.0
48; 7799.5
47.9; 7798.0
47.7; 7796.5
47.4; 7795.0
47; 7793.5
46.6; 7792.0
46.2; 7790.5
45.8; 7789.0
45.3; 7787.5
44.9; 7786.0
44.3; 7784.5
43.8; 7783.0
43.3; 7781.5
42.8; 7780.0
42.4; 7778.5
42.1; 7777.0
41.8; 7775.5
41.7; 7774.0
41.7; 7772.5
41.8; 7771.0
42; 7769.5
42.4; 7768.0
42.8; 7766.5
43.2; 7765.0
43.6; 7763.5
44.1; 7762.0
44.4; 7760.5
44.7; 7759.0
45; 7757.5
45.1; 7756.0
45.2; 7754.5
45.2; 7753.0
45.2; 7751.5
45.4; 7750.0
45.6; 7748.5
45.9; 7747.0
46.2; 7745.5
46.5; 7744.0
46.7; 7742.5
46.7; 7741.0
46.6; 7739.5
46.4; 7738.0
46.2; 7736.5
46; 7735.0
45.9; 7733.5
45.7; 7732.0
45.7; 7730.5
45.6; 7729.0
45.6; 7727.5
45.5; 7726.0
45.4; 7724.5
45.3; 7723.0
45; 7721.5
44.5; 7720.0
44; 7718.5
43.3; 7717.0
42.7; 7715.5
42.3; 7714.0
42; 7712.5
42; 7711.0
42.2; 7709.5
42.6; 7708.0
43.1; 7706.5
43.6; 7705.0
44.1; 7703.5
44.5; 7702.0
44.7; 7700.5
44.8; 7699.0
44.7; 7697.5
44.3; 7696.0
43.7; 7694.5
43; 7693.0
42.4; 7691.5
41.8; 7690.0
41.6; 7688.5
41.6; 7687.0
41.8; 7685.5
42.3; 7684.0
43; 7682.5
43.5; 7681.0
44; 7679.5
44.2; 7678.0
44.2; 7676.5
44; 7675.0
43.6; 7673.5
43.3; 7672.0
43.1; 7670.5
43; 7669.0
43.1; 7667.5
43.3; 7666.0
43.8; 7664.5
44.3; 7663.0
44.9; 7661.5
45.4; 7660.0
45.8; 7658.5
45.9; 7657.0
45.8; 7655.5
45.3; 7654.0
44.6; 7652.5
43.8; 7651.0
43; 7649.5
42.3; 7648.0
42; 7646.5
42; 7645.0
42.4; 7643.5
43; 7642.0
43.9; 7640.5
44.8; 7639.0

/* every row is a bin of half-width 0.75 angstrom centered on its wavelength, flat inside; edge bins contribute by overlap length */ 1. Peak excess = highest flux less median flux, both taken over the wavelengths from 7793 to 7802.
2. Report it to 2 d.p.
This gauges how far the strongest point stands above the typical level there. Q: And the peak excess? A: 0.20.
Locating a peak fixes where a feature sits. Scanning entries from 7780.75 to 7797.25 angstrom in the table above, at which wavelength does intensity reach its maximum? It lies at 7796.5 angstrom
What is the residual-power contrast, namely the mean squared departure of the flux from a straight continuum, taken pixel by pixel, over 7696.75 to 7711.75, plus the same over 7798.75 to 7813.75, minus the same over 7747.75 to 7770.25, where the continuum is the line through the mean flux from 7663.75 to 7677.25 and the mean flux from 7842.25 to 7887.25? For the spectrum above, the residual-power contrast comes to 5.0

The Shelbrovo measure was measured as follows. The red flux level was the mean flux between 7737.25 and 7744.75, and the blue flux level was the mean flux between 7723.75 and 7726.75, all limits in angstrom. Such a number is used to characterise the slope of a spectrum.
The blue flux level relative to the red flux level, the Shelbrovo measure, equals 0.98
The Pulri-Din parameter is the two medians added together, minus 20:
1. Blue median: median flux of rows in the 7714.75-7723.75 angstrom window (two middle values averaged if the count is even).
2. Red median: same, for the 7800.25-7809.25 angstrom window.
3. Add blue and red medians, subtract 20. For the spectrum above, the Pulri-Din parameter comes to 71.3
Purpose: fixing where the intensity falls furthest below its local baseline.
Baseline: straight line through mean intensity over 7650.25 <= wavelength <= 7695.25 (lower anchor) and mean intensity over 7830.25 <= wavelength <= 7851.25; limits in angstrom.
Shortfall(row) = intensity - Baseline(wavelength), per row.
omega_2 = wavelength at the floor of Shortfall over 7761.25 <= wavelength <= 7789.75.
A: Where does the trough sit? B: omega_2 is 7774.0 angstrom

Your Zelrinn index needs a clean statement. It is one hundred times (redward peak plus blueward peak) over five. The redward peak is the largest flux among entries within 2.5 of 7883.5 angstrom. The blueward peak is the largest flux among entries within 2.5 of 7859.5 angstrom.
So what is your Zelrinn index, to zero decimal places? 1822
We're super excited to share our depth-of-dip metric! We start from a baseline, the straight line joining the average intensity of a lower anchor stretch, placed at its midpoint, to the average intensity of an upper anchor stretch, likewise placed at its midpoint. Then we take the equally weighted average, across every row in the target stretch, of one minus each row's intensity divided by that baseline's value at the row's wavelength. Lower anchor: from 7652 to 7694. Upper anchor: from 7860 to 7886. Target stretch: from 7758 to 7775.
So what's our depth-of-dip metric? 0.03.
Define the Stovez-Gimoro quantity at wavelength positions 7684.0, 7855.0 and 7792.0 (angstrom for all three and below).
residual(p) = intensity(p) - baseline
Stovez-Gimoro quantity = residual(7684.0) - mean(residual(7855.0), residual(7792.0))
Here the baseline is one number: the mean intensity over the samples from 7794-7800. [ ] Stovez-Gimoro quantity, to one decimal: -3.2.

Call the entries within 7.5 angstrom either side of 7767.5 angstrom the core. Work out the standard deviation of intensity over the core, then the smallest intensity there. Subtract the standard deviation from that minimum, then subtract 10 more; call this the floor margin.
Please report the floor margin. 30.7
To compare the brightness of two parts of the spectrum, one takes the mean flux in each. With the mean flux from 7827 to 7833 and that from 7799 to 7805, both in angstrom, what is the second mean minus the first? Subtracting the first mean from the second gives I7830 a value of 3.7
